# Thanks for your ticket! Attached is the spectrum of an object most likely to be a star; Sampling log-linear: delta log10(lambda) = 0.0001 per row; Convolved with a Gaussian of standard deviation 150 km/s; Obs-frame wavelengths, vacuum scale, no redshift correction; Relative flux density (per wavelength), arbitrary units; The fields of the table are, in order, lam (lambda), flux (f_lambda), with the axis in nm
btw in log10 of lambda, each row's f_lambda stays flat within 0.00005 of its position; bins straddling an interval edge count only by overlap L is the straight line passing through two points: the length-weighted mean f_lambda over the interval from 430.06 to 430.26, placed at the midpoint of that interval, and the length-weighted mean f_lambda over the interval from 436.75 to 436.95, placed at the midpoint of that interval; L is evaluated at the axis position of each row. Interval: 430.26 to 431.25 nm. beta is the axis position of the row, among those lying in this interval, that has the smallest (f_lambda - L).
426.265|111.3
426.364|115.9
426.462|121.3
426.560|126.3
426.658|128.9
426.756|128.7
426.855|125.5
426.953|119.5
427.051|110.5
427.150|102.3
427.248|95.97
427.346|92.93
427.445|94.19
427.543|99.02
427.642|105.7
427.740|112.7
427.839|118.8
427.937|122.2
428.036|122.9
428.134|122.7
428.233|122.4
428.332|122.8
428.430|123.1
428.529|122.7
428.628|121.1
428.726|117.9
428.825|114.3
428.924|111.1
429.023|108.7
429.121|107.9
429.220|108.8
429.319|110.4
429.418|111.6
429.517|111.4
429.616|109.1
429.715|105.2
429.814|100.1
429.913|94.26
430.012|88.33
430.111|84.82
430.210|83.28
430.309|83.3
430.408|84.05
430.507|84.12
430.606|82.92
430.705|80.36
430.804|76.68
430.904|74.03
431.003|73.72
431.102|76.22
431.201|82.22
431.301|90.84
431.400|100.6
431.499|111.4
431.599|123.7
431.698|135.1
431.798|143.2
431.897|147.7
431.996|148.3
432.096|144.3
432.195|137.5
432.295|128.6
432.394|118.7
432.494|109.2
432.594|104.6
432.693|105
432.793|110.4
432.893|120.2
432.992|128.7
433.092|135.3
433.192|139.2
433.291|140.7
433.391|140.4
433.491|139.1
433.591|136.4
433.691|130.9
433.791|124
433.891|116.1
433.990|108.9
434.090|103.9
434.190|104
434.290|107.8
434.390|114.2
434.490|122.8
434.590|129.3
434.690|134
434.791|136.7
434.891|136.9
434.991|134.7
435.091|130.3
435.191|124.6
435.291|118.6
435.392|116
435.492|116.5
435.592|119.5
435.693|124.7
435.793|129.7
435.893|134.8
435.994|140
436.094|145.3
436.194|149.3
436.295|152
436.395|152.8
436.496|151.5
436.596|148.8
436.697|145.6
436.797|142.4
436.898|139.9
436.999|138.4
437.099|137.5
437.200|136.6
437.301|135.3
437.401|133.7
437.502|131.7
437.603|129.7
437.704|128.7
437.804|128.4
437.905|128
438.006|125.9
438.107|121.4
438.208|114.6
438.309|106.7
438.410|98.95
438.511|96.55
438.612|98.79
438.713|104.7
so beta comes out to 431.003 nm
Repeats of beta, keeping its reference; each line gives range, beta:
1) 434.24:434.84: 434.290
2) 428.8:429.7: 429.616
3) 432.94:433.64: 432.992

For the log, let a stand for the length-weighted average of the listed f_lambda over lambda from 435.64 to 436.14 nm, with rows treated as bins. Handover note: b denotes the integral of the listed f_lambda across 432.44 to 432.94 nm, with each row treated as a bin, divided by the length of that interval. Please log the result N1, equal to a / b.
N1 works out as 1.23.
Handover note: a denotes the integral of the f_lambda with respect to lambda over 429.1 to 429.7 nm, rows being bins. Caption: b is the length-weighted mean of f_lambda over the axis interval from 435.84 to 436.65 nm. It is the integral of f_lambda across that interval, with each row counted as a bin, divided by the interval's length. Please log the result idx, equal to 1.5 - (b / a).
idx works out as -0.7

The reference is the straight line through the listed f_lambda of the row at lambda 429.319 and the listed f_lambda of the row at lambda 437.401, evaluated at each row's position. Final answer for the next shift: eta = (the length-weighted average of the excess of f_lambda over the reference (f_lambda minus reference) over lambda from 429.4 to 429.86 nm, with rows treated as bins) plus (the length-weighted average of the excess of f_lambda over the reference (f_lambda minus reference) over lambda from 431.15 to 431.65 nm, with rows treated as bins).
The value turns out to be -19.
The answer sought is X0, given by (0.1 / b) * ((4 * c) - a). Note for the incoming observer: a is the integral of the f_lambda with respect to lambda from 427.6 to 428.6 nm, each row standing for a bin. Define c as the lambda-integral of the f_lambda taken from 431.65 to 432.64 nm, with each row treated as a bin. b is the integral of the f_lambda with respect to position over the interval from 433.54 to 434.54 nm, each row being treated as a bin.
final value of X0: 0.344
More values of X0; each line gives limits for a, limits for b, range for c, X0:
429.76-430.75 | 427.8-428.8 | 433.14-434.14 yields 0.351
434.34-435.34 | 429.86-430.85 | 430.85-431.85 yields 0.331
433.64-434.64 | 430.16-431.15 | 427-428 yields 0.387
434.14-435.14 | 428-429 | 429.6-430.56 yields 0.188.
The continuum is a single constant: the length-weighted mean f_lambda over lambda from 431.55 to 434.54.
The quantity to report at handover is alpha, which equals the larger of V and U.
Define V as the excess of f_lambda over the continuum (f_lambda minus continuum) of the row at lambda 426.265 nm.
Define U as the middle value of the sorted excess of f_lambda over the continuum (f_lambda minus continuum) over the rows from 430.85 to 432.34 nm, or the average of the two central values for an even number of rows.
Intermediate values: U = -2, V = -14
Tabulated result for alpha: -2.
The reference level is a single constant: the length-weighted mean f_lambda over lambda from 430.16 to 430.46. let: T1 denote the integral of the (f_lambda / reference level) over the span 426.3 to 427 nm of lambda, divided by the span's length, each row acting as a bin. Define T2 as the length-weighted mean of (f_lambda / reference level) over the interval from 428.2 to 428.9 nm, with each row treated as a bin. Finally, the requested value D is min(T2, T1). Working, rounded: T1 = 1.48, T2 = 1.44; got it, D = 1.44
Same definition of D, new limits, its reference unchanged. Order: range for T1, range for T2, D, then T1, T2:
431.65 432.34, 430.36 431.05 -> 0.95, 1.68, 0.95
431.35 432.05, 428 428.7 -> 1.46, 1.56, 1.46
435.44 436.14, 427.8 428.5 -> 1.46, 1.55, 1.46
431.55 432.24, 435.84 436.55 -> 1.68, 1.68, 1.75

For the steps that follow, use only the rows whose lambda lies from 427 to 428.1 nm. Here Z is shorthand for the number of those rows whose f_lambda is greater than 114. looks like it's 3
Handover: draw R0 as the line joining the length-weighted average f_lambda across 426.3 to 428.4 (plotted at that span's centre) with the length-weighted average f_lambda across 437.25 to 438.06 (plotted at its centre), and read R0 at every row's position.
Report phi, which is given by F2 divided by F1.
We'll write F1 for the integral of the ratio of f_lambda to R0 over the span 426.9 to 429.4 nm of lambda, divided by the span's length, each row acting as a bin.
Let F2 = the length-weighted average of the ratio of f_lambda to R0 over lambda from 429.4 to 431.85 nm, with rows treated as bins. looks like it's 0.82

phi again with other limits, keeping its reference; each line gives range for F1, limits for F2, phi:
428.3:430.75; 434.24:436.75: 1.20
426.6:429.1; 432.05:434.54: 1.00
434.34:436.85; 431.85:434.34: 0.96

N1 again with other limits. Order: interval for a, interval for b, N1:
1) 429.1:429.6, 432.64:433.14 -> 0.92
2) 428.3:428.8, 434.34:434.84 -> 0.95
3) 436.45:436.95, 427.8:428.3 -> 1.19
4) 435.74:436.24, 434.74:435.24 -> 1.06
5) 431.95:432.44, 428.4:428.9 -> 1.14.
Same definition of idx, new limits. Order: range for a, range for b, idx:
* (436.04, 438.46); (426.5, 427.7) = 1.2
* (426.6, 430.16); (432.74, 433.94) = 1.2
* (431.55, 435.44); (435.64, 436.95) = 1.2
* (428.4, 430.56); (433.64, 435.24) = 1.0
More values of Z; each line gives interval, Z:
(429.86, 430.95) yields 0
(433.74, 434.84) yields 7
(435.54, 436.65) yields 11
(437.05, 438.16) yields 11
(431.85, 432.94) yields 7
